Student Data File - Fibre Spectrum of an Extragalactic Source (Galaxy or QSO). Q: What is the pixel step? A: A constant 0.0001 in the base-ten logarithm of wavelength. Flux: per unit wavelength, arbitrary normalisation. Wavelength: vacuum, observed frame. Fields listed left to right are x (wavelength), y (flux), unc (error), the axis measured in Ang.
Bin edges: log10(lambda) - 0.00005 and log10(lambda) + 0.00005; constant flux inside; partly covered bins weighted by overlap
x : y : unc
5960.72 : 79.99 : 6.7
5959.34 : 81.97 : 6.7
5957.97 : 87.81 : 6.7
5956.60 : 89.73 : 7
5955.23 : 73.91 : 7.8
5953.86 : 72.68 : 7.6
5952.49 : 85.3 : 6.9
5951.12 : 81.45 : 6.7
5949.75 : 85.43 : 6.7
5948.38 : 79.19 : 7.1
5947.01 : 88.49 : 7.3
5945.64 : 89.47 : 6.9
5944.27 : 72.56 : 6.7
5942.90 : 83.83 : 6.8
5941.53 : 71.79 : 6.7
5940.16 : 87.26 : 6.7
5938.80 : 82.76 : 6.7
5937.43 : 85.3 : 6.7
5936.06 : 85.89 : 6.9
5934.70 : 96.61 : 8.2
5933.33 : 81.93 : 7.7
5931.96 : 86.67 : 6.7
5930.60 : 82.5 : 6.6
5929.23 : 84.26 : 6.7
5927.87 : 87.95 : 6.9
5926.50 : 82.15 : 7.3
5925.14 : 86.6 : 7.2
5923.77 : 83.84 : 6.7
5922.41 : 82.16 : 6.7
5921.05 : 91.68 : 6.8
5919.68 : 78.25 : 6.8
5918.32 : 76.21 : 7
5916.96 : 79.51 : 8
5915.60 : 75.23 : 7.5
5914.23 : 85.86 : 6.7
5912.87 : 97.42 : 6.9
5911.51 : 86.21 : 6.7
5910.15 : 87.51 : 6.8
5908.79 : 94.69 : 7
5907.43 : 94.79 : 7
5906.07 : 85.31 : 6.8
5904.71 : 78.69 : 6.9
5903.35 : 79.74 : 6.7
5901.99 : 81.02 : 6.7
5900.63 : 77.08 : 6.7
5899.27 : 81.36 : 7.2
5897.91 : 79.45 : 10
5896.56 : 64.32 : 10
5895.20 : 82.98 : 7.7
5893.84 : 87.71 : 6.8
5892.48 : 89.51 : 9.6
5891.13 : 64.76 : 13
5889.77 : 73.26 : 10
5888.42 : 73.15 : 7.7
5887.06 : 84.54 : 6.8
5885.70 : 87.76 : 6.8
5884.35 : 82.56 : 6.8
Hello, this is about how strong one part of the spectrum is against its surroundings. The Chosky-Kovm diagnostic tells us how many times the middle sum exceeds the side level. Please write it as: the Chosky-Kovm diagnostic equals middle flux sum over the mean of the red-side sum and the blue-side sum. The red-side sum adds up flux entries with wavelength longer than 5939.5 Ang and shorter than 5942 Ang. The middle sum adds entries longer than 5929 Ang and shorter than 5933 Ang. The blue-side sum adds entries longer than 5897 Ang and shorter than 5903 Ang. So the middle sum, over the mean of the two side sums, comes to 1.06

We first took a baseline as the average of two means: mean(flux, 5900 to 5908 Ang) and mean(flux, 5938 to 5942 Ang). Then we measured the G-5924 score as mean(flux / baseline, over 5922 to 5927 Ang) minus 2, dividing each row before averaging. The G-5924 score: -0.976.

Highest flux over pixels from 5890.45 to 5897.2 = 89.51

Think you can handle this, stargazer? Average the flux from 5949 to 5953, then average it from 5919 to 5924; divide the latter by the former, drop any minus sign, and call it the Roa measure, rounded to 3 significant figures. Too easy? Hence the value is 1.00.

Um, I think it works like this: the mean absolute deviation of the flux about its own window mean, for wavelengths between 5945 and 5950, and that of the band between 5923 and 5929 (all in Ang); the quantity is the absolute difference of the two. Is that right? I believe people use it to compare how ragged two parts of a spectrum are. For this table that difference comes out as 1.2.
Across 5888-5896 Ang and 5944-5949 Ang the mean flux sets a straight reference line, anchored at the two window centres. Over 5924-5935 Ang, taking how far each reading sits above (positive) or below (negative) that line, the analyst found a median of 4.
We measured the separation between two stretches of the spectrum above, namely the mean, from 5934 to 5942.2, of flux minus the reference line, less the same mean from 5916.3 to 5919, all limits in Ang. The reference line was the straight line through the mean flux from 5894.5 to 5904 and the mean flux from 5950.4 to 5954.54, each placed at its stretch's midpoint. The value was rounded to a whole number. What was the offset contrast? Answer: 6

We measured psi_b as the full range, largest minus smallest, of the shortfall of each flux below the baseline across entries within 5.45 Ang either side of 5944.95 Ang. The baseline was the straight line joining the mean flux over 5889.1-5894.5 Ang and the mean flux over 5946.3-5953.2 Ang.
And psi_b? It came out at 17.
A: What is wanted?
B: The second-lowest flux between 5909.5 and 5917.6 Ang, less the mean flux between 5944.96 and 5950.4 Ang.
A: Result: -6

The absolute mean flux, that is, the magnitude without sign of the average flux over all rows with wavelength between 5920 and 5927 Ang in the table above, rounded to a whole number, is 85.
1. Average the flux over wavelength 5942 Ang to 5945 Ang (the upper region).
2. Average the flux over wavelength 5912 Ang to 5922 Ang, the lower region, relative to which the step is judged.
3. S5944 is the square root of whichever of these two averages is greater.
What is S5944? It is 9.1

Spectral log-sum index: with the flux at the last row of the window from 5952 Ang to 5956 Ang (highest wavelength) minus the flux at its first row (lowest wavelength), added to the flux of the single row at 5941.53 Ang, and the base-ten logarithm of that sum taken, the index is 1.78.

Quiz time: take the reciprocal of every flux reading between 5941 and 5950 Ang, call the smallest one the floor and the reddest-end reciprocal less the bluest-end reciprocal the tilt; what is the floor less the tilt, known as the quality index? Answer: 0.0134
